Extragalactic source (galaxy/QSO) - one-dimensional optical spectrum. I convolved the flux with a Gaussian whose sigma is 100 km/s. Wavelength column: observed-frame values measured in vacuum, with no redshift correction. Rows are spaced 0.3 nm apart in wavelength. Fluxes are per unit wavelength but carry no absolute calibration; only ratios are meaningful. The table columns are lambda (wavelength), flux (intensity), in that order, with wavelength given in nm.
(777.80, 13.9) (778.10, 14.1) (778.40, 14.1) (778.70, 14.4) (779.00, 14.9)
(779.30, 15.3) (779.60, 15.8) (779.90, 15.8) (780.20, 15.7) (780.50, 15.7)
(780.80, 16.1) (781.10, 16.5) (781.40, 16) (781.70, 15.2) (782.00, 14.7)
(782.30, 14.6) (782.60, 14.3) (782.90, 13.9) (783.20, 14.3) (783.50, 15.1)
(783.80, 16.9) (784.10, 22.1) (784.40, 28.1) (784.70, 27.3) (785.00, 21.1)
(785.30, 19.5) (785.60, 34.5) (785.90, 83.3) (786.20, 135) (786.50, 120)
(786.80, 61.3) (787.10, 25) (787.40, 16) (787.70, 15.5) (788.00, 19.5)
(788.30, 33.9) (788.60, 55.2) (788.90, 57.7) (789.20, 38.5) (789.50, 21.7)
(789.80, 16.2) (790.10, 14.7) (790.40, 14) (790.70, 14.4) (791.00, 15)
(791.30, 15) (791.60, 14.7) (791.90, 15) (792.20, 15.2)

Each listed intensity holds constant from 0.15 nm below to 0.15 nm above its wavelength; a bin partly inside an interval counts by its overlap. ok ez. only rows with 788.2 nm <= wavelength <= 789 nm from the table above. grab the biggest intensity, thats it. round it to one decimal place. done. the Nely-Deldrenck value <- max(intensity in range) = 57.7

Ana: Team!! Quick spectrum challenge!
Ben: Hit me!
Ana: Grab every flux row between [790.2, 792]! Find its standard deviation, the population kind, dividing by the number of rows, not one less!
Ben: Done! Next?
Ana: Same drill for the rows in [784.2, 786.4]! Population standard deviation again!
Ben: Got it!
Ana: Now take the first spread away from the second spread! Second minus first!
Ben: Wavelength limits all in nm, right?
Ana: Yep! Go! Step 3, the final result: 40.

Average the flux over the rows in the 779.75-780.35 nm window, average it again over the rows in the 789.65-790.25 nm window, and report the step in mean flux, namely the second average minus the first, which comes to 0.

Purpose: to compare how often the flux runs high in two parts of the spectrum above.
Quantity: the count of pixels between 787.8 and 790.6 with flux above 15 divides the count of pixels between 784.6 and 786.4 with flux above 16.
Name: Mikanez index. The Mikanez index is 0.86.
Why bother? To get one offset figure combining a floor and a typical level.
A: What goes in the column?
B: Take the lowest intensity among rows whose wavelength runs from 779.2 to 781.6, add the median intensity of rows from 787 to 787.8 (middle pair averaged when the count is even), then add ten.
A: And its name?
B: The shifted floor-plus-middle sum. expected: 41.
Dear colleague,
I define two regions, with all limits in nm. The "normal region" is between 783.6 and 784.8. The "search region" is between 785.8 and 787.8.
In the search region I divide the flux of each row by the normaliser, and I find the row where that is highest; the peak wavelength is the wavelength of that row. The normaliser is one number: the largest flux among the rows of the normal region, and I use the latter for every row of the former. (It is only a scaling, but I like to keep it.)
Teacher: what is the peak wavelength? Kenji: 786.20 nm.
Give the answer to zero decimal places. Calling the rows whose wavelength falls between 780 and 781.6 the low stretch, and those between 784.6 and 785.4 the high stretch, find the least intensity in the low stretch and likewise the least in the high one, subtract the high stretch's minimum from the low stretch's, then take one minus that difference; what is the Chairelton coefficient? 5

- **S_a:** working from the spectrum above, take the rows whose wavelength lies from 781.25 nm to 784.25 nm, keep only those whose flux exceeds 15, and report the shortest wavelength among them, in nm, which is 781.40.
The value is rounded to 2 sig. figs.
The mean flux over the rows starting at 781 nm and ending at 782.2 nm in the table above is 16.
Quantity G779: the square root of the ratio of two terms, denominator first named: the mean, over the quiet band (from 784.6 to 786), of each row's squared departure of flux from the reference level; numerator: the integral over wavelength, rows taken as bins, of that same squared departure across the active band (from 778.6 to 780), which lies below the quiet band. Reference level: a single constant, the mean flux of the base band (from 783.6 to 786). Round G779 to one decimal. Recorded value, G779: 0.8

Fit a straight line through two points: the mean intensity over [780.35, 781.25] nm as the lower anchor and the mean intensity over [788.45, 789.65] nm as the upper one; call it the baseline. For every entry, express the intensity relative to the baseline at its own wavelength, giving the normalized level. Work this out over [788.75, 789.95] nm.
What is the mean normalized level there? 0.77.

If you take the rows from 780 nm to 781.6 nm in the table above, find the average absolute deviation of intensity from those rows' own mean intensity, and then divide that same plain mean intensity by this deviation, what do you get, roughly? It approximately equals 67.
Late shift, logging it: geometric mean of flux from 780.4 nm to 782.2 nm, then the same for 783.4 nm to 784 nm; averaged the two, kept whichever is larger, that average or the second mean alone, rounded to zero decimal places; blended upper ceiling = 16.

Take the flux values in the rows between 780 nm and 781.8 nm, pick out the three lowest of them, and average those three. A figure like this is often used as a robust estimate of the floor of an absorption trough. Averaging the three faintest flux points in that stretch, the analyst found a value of 15.5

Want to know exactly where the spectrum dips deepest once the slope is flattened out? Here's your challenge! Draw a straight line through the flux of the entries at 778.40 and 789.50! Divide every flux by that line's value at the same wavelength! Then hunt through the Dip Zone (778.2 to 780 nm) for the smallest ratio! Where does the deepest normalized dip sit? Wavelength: 778.40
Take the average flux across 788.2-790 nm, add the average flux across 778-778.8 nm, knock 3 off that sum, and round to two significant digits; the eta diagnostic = 48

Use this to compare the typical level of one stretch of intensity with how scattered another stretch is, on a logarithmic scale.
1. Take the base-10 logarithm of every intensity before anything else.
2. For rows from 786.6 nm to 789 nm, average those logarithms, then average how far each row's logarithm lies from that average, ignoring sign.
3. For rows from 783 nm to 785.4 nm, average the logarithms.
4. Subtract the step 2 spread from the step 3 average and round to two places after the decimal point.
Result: 1.08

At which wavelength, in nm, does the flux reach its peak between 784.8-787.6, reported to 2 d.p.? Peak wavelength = 786.20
